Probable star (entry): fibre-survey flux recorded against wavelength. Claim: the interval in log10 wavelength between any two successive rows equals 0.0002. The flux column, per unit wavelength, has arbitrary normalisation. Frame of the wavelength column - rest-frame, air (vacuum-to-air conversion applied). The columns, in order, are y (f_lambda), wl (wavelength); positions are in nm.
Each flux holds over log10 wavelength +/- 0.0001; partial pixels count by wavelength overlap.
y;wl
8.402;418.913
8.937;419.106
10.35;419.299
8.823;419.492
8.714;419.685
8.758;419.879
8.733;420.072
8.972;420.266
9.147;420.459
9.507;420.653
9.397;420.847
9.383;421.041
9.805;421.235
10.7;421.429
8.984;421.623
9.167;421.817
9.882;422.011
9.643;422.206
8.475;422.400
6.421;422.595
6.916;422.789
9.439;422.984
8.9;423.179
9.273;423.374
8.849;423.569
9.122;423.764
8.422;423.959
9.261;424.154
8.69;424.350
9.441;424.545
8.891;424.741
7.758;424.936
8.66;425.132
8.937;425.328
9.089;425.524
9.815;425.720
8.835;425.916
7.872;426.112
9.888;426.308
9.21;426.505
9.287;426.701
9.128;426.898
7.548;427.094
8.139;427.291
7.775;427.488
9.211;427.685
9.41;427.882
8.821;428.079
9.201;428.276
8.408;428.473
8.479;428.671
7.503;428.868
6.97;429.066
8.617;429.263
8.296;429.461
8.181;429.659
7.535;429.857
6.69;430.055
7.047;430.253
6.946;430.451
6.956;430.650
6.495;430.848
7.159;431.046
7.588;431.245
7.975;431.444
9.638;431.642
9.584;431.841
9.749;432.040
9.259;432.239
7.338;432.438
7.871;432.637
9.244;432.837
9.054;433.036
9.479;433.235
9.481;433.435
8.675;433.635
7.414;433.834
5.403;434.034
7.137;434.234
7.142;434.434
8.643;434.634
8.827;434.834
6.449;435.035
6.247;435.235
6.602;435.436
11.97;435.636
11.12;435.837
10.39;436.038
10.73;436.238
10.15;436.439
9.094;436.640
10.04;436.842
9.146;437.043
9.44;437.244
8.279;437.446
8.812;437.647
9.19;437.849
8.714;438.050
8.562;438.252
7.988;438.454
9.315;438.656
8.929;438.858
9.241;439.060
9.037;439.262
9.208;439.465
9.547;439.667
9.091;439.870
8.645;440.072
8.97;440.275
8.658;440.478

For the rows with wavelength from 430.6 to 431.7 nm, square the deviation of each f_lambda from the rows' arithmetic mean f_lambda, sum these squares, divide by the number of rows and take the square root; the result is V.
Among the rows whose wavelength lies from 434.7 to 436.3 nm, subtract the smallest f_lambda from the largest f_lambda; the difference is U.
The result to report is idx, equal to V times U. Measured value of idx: 5.8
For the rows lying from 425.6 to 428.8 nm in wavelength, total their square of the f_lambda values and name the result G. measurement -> 1251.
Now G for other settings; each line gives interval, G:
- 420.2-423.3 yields 1326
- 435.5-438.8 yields 1480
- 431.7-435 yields 1150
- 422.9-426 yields 1288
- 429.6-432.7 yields 1011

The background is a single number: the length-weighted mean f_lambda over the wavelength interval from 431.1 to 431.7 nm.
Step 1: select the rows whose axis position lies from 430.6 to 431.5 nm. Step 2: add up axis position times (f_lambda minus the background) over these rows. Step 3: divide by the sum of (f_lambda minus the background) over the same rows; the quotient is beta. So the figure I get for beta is 430.92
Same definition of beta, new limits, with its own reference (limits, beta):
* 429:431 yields 430.27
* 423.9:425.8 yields 424.97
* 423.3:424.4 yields 423.81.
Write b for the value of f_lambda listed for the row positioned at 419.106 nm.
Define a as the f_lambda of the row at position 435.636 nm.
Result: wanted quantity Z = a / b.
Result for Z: 1.3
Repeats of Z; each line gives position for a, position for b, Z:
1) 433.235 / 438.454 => 1.2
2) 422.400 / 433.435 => 0.9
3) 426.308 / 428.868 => 1.3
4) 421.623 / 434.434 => 1.3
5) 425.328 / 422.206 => 0.9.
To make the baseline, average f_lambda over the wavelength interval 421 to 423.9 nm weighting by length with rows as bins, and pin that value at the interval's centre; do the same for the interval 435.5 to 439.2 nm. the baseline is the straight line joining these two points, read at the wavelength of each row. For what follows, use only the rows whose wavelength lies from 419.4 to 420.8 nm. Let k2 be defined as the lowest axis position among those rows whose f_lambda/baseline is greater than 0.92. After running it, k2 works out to 419.492 nm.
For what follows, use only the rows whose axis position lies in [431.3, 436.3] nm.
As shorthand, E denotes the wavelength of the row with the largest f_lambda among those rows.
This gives 435.636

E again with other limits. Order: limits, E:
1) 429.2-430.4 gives 429.263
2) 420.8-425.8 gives 421.429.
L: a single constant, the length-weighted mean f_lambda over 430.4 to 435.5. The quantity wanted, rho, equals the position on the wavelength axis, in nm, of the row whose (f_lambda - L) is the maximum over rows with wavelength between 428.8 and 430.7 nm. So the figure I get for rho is 429.263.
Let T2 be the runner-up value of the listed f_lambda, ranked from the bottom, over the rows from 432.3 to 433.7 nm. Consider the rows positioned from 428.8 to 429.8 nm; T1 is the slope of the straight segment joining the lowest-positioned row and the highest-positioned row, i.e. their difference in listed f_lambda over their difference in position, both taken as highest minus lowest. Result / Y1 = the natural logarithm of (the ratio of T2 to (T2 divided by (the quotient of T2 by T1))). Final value 2.2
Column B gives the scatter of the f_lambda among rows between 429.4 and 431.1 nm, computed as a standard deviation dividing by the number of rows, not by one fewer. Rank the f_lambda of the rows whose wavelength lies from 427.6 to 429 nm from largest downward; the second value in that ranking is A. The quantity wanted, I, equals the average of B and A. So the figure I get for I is 4.90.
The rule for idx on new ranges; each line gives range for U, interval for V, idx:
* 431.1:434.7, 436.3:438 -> 2.5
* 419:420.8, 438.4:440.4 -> 0.7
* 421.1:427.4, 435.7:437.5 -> 3.6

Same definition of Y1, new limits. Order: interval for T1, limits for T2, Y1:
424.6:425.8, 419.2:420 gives 2.2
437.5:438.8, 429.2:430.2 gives 2.7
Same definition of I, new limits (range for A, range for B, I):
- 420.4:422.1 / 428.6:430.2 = 5.28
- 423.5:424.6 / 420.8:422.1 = 4.90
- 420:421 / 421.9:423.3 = 5.33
